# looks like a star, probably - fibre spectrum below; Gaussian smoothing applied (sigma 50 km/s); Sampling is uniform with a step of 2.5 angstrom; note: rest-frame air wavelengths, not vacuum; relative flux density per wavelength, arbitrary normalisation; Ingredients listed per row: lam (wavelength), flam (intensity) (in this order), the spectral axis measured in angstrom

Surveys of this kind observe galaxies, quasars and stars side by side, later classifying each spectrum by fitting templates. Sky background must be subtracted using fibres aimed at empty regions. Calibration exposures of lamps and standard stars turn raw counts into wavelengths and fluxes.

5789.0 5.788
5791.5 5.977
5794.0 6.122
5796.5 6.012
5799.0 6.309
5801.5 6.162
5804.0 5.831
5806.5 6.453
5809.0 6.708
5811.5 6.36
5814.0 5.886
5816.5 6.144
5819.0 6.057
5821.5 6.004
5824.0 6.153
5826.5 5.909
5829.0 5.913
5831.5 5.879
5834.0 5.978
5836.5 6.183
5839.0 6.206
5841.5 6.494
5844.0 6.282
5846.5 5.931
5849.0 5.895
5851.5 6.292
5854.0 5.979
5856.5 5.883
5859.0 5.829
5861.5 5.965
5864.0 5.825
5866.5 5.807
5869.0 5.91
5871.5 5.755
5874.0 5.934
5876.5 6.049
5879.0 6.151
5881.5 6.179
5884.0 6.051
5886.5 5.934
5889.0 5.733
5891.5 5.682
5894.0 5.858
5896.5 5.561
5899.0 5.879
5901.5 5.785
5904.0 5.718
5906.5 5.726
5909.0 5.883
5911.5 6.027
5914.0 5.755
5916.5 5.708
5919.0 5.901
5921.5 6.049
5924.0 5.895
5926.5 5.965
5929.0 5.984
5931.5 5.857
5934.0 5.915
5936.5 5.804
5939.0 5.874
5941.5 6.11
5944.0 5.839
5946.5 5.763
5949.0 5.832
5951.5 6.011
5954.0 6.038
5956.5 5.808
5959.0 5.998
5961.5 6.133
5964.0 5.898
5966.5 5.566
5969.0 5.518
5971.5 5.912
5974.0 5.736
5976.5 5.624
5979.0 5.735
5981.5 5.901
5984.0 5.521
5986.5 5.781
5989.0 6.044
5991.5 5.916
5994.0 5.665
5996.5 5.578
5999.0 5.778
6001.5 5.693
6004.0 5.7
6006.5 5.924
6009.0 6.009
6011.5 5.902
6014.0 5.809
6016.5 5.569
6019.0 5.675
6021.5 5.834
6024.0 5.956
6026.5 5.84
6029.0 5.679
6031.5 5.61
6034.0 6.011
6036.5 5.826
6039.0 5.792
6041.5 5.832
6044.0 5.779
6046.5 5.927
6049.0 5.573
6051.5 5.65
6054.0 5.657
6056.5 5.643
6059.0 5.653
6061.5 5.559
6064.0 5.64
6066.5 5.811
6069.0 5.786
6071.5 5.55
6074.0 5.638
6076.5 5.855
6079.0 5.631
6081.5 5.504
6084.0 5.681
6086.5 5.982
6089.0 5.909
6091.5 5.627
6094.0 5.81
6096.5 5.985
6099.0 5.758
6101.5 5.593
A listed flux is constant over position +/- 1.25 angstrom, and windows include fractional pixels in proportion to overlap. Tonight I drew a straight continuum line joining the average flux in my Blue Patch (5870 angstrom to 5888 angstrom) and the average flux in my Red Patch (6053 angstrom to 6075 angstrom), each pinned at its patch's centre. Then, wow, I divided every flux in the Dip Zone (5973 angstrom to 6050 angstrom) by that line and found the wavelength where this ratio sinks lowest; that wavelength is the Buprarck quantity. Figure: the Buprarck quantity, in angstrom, 5984.0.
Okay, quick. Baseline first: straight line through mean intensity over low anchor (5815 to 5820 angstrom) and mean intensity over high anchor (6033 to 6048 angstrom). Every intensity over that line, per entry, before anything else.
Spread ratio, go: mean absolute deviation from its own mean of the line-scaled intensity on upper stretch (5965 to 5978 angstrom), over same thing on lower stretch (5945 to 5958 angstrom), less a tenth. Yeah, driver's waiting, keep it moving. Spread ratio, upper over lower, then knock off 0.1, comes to 1.0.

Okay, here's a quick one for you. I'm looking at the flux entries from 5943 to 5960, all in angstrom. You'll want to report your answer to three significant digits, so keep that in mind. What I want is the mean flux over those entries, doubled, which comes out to 11.8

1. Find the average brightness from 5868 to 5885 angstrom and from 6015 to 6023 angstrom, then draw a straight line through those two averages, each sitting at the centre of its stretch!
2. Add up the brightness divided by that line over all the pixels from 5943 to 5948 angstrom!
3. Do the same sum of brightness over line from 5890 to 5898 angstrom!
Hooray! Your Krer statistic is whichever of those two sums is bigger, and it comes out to 2.9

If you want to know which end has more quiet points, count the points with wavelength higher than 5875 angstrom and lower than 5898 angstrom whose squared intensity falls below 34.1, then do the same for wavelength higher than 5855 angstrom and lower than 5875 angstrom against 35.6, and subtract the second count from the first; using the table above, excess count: -5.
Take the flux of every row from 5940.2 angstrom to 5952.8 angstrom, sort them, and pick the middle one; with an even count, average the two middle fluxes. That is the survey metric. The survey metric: 5.84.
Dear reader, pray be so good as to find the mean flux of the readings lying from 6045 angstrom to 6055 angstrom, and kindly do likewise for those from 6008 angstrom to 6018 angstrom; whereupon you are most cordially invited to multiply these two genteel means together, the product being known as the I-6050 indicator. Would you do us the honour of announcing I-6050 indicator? 33.2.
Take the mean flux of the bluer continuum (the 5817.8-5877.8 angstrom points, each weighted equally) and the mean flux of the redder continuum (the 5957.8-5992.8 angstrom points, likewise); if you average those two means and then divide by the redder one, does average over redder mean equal 1.02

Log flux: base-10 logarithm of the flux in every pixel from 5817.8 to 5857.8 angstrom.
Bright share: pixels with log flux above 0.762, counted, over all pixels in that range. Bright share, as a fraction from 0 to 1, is 1.00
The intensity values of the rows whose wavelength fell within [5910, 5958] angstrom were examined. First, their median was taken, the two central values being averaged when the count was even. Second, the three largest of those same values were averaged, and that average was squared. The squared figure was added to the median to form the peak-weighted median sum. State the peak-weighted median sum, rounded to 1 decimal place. 42.7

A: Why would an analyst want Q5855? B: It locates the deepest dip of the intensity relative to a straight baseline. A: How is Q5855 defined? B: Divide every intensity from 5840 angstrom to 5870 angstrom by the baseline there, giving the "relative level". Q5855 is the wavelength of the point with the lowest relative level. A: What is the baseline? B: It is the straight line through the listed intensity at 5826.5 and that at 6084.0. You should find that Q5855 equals 5866.5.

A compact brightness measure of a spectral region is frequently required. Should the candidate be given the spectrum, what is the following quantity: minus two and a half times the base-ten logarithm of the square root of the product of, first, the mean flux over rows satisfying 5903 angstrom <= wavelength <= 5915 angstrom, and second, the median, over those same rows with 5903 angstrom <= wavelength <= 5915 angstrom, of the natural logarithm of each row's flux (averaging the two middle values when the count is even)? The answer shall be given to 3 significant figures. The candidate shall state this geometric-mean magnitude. -1.26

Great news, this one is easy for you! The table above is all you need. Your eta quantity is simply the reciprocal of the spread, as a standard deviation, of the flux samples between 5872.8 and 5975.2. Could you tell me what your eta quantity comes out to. 6.3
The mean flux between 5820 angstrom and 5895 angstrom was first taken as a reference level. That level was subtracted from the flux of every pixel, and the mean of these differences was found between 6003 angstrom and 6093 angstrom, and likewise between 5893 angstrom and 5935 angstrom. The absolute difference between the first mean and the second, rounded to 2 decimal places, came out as 0.10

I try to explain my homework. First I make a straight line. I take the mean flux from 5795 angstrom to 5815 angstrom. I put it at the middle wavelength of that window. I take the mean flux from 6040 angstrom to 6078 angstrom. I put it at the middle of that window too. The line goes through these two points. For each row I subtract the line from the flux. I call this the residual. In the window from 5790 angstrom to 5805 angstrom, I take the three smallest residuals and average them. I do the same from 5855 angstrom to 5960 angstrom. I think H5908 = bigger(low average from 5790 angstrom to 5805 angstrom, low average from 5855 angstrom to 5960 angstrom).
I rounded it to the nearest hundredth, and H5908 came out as -0.29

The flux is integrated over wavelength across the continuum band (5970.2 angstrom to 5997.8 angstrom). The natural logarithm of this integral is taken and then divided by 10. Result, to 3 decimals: 0.507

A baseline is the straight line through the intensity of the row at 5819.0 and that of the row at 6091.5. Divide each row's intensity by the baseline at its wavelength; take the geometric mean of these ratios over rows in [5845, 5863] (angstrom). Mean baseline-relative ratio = 0.994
